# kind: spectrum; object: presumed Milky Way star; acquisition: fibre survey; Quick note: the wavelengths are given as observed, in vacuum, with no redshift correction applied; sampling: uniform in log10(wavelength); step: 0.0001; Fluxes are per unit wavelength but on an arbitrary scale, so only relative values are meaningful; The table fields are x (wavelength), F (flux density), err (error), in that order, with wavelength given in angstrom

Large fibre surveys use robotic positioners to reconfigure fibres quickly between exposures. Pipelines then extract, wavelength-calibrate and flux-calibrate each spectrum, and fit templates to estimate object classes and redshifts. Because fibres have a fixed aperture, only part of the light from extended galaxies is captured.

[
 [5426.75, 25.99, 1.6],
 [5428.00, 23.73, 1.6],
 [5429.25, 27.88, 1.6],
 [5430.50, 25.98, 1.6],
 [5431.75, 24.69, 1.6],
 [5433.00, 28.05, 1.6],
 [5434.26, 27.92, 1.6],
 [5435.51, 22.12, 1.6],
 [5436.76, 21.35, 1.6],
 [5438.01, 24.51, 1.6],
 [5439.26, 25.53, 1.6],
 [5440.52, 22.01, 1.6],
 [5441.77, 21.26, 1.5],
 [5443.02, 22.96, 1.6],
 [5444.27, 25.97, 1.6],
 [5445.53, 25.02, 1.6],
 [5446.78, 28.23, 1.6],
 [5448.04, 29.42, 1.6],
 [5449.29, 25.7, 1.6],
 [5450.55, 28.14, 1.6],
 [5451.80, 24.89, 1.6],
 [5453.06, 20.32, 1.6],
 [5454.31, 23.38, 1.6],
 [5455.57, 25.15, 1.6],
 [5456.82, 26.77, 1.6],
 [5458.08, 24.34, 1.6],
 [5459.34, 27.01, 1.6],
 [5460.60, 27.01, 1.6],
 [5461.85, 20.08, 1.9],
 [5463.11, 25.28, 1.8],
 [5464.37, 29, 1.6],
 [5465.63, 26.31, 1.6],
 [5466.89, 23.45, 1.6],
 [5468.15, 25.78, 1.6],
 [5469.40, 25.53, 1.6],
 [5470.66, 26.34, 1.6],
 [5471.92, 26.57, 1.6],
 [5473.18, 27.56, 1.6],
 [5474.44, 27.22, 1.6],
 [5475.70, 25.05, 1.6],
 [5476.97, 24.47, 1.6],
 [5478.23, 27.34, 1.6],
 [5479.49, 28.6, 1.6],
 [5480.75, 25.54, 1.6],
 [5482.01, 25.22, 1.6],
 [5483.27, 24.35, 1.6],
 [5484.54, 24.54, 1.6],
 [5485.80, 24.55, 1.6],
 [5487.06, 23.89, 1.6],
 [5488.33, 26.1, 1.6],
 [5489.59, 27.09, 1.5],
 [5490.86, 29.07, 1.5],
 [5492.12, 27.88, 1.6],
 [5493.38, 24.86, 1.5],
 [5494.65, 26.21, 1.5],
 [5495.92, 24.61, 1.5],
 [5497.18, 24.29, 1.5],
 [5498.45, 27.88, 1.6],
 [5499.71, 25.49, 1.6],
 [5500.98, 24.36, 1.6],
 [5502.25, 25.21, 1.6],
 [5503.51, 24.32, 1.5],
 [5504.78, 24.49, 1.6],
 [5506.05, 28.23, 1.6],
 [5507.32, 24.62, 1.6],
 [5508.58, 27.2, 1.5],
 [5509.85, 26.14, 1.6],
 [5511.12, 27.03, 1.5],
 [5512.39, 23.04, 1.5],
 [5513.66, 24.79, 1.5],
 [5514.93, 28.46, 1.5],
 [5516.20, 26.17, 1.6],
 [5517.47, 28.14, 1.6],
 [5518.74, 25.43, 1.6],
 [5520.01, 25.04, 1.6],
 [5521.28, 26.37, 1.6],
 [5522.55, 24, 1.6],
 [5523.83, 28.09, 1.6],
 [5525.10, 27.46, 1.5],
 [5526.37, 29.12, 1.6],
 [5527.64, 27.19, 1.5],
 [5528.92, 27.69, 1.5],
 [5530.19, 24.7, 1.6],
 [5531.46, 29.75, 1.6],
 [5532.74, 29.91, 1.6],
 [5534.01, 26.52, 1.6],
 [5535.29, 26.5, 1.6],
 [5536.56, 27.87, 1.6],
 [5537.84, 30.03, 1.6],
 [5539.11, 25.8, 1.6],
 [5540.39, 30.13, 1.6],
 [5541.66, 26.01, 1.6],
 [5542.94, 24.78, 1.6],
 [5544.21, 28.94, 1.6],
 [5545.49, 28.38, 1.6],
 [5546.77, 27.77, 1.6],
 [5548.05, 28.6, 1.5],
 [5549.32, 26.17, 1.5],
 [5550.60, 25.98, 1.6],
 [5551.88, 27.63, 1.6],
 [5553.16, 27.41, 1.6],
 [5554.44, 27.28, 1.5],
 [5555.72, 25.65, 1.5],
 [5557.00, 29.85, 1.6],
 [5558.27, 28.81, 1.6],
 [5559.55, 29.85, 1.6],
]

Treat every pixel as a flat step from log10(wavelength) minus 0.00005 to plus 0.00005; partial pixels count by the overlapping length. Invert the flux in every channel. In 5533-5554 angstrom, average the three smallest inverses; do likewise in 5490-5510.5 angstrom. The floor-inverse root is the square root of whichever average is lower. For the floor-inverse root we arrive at 0.184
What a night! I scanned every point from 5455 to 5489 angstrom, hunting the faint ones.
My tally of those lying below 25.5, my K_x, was 12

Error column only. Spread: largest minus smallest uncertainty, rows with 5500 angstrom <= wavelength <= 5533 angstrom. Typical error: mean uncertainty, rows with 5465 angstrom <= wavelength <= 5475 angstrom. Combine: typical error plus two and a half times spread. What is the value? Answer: 1.85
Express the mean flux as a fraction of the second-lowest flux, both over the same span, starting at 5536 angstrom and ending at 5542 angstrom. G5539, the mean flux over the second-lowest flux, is 1.08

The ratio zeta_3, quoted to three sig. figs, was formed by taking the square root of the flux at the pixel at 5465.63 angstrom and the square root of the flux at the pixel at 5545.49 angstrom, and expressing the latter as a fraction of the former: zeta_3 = 1.04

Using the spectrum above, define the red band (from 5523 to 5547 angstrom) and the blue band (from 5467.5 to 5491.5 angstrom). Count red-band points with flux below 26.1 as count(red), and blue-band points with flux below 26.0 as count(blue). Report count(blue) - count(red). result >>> 6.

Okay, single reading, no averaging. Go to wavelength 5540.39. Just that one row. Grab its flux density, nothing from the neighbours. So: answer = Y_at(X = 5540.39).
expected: 30.13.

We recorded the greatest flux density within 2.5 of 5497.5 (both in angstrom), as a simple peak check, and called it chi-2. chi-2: 27.88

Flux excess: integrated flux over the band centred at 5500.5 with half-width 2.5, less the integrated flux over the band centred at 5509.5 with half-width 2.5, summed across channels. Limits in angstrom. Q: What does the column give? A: -3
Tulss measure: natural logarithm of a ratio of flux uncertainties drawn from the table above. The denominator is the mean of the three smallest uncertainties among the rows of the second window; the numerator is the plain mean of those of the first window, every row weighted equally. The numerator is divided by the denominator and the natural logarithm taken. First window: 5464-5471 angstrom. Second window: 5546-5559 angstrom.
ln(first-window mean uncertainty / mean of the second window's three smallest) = 0.065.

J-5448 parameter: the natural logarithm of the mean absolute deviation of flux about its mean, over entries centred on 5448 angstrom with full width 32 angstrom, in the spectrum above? 0.76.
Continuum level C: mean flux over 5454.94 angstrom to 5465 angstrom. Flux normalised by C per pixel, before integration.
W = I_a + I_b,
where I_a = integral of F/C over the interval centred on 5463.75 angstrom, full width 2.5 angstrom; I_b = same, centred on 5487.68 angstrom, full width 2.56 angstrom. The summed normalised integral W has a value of 5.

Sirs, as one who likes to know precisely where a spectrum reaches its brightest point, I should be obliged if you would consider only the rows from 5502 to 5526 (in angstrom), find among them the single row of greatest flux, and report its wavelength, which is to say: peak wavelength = 5514.93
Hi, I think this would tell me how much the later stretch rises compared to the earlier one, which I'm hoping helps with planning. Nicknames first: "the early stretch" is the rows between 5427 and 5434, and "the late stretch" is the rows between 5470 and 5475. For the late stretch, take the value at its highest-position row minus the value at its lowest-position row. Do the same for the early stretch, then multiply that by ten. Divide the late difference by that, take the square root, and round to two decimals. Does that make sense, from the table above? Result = 0.14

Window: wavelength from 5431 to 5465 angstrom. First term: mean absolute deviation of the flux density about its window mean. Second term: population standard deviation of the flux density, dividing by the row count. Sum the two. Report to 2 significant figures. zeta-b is 4.7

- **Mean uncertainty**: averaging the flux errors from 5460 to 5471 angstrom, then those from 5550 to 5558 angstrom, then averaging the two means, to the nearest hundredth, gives 1.61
